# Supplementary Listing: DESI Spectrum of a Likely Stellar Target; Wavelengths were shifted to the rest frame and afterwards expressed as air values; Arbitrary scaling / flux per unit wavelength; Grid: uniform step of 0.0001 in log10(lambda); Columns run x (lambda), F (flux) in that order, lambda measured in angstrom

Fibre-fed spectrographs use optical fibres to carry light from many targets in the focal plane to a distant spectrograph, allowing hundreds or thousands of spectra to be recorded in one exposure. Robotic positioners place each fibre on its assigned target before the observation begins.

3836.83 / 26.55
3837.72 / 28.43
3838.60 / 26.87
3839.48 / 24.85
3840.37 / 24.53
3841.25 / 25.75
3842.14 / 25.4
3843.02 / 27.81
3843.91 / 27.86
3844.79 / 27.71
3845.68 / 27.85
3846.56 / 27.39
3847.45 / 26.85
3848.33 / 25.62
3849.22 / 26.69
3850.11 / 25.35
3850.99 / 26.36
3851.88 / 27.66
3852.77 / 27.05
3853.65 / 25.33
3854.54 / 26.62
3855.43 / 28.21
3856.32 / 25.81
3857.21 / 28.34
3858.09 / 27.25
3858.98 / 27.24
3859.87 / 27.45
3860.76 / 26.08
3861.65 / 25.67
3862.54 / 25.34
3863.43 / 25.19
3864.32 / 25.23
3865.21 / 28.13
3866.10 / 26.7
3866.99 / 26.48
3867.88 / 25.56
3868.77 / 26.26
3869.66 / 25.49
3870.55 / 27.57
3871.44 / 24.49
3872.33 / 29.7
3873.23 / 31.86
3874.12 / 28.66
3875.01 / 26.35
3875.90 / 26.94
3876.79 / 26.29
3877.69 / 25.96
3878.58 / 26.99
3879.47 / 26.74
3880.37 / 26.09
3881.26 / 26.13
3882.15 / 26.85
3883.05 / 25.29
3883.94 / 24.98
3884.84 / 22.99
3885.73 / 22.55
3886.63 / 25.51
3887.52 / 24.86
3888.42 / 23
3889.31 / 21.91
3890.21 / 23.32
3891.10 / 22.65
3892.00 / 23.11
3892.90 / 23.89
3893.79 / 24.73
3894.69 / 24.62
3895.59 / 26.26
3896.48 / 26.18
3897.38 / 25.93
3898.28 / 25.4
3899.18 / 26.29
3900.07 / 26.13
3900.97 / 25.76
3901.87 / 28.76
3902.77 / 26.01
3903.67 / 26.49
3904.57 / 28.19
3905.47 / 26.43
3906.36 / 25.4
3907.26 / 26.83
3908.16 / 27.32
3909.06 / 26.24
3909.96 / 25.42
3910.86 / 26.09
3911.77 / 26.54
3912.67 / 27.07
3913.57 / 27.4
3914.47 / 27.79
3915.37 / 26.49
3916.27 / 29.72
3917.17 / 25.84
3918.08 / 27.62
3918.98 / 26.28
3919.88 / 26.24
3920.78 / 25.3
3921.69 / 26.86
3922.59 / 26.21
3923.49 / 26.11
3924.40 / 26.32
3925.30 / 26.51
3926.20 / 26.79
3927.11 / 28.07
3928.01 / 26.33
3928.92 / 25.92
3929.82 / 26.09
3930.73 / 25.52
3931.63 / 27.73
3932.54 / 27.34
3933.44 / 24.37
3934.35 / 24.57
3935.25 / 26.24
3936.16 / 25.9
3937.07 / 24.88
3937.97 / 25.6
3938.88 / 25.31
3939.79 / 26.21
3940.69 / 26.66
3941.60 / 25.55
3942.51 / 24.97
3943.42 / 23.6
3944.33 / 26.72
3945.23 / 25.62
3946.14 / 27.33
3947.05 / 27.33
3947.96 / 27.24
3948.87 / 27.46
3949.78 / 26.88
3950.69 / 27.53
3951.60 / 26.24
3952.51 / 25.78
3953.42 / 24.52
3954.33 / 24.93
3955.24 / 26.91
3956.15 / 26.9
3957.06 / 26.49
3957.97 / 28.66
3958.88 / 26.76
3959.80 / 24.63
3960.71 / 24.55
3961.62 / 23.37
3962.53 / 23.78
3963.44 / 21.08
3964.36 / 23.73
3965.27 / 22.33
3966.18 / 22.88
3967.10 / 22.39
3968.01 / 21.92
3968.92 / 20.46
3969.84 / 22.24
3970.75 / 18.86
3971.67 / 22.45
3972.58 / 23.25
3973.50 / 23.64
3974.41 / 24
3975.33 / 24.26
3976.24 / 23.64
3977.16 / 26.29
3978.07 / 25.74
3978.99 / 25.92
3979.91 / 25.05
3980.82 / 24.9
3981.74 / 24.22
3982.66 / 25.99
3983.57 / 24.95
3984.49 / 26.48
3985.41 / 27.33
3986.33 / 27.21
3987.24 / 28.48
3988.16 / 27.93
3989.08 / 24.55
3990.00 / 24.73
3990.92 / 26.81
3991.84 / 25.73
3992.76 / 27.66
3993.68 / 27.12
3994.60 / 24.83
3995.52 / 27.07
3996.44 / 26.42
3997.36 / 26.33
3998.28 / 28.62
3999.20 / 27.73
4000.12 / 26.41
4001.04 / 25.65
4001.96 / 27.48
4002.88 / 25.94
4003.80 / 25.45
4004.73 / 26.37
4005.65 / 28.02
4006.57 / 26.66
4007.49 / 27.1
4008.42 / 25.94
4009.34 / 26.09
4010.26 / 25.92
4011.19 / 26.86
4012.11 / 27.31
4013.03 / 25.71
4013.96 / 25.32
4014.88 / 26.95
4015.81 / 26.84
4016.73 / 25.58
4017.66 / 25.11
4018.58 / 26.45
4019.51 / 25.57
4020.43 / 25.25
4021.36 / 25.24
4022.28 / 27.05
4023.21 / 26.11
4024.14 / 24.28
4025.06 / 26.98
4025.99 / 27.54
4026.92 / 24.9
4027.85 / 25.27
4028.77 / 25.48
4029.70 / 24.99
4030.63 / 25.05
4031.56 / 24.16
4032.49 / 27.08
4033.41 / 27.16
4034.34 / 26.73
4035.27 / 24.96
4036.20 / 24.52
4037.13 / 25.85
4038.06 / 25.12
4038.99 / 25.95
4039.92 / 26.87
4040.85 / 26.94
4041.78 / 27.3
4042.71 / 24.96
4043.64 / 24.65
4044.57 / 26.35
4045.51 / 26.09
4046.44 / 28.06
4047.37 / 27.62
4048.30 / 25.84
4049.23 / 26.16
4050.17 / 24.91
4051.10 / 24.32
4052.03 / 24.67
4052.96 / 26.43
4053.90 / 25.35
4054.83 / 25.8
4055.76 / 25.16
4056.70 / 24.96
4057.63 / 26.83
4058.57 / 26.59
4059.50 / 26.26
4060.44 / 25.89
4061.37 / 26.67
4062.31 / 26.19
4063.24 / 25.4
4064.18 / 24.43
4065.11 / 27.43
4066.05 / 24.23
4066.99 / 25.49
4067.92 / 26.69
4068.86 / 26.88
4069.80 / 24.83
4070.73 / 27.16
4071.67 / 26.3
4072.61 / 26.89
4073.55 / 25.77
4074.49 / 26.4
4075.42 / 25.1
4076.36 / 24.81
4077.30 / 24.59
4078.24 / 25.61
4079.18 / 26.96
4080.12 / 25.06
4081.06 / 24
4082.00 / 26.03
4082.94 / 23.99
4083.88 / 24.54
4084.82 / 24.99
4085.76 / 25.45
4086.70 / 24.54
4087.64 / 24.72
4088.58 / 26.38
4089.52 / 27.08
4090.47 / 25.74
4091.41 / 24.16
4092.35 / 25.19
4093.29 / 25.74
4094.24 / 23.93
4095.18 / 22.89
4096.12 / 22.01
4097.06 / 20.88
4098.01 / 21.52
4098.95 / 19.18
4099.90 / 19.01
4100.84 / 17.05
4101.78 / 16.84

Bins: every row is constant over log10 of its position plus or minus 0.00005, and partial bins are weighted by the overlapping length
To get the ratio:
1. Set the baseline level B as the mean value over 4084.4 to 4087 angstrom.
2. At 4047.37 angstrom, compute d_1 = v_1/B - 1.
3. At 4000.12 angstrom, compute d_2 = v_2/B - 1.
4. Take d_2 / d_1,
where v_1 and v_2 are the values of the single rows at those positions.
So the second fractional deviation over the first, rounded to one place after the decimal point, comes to 0.5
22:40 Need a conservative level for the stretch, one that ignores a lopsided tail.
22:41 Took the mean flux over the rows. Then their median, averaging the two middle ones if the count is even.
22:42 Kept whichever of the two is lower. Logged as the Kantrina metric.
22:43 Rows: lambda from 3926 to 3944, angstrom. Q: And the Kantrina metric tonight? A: 25.9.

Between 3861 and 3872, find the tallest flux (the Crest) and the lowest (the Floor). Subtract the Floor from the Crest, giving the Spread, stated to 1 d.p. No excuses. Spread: 3.6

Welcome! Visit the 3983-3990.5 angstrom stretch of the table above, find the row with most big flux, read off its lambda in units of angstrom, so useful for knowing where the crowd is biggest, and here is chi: 3987.24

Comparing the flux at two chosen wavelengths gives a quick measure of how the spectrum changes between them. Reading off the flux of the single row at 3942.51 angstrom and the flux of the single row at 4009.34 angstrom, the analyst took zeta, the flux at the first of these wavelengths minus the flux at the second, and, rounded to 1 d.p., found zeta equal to -1.1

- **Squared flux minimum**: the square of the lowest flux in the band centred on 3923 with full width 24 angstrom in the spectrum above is 594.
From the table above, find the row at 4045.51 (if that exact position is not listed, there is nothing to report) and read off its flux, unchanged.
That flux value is 26.09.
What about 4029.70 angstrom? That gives 24.99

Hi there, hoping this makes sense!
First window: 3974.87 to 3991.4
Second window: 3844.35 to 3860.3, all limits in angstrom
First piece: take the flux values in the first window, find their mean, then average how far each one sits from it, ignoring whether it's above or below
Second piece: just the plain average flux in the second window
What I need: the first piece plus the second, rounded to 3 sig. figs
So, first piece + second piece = 28.1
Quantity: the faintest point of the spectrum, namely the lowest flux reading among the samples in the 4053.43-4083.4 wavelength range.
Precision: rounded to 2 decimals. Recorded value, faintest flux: 23.99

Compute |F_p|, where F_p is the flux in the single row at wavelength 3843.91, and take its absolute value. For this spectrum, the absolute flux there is 27.9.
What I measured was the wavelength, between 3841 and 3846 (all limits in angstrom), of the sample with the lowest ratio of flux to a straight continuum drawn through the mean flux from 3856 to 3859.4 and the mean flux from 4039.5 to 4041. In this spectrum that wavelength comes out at 3842.14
